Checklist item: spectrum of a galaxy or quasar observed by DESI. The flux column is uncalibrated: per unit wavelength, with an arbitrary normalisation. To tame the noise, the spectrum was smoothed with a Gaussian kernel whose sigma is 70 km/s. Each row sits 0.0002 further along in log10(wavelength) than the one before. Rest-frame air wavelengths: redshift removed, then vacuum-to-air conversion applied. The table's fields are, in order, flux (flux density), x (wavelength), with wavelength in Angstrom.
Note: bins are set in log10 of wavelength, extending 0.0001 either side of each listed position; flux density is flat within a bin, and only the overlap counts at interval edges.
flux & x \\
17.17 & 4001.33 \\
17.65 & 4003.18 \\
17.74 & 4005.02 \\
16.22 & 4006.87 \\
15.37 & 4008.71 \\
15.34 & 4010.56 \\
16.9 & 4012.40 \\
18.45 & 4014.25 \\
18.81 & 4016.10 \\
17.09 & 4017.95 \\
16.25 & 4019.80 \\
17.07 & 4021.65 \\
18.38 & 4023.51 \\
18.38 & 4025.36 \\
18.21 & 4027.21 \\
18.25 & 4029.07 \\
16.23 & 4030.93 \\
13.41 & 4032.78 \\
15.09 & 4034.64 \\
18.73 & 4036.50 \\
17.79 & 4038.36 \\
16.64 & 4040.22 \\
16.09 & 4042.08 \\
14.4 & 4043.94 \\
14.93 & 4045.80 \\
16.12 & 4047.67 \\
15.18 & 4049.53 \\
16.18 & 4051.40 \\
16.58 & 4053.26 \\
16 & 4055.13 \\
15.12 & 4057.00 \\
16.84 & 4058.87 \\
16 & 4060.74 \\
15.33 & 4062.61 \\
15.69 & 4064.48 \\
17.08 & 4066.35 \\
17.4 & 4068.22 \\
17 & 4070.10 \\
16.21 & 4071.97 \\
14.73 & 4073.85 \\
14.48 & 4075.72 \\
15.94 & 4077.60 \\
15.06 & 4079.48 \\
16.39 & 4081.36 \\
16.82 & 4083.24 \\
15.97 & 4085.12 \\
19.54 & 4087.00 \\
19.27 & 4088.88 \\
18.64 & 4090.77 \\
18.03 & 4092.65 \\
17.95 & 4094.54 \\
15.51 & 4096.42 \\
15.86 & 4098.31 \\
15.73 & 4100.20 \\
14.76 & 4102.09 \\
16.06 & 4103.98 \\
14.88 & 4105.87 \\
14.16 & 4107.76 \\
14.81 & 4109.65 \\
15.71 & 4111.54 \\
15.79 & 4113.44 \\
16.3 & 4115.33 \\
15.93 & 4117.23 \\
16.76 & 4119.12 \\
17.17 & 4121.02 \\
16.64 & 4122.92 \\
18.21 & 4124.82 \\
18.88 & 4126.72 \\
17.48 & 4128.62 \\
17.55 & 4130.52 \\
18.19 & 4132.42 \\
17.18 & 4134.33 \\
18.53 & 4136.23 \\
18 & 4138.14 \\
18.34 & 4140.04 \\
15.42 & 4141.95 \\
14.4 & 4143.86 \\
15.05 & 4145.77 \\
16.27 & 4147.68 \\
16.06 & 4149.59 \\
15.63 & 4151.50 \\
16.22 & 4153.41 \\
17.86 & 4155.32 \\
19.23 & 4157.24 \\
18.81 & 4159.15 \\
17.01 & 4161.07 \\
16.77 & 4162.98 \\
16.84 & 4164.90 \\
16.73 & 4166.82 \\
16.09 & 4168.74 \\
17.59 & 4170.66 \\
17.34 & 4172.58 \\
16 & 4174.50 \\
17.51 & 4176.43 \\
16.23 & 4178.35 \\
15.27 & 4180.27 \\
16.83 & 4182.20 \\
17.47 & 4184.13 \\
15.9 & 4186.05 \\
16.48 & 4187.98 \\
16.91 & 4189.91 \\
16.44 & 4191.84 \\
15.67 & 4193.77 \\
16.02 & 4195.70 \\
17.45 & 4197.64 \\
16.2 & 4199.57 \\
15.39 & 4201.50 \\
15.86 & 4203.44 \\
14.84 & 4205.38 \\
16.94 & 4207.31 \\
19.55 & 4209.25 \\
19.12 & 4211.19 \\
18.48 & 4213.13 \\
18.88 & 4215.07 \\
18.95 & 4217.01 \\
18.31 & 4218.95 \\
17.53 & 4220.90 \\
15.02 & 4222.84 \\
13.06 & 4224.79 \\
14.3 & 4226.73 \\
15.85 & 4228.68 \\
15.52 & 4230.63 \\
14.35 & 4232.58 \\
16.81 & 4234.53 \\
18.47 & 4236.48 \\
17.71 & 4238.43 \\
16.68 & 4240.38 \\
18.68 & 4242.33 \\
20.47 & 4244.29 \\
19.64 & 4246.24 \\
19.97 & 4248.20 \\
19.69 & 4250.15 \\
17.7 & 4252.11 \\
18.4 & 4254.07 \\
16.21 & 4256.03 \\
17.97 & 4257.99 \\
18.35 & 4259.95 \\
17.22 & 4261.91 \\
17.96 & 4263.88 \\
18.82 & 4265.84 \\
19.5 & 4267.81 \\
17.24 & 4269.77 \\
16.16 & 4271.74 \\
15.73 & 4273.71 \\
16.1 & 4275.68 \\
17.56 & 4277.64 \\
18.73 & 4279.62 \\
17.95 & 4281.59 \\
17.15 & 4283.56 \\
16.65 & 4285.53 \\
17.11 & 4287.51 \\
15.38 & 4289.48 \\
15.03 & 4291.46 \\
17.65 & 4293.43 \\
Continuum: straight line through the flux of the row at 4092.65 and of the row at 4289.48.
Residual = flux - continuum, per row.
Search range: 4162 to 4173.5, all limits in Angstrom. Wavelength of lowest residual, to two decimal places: 4168.74 Angstrom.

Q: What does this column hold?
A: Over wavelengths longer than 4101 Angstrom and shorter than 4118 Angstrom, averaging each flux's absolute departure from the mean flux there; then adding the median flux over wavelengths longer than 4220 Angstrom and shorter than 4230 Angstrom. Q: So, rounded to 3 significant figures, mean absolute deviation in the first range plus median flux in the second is 15.7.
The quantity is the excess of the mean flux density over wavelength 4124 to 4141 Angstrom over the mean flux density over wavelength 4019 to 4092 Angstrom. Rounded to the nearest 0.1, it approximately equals 1.5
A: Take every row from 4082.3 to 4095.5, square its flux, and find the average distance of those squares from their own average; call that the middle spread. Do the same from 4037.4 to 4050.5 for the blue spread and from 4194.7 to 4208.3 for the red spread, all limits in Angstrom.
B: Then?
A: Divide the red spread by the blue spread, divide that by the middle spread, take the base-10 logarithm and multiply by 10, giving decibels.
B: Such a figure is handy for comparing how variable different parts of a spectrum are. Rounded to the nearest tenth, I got -16.6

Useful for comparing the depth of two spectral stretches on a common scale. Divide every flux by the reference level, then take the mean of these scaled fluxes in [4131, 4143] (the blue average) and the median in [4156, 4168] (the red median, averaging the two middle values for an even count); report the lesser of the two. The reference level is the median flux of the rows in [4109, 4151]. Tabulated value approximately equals 1.01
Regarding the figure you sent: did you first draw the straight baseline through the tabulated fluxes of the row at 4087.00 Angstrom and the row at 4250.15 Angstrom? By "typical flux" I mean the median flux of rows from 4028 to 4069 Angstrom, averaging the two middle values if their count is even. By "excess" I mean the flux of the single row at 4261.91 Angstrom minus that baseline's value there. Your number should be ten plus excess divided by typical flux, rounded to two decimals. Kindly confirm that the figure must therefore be 9.85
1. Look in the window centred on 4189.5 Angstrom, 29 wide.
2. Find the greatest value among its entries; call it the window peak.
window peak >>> 17.51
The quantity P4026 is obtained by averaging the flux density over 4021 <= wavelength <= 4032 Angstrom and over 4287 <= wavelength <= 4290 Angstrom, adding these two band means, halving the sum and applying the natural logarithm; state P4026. 2.833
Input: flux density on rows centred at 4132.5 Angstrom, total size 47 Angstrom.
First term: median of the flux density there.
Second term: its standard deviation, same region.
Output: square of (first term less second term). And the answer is 237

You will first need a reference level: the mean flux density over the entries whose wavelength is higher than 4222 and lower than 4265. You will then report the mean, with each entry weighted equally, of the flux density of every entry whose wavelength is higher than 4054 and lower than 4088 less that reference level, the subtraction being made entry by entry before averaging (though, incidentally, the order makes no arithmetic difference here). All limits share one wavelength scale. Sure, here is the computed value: -1.1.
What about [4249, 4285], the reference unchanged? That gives 0.4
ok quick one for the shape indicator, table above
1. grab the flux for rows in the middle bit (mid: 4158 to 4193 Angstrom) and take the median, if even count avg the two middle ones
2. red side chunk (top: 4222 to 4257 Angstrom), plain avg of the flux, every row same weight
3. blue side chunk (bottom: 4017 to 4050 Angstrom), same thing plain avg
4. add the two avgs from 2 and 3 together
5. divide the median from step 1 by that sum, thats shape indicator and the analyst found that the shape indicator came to 0.498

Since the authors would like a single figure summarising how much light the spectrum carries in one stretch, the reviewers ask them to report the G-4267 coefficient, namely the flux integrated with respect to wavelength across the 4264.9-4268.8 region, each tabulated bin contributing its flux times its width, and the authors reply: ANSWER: 75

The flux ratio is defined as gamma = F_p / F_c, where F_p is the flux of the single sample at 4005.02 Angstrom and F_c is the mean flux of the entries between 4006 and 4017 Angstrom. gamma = 1.05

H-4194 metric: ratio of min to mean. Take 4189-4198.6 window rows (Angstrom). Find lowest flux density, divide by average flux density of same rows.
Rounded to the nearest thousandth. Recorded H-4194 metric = 0.950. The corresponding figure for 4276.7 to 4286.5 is 0.946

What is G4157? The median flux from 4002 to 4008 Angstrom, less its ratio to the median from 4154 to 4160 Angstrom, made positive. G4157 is 16.7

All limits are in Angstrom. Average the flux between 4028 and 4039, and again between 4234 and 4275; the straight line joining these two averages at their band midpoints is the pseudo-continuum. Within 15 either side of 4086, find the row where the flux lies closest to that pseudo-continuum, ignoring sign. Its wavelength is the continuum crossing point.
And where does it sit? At 4083.24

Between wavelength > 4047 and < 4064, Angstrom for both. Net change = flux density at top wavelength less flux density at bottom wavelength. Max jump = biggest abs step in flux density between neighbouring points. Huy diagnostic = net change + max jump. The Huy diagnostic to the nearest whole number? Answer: 1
